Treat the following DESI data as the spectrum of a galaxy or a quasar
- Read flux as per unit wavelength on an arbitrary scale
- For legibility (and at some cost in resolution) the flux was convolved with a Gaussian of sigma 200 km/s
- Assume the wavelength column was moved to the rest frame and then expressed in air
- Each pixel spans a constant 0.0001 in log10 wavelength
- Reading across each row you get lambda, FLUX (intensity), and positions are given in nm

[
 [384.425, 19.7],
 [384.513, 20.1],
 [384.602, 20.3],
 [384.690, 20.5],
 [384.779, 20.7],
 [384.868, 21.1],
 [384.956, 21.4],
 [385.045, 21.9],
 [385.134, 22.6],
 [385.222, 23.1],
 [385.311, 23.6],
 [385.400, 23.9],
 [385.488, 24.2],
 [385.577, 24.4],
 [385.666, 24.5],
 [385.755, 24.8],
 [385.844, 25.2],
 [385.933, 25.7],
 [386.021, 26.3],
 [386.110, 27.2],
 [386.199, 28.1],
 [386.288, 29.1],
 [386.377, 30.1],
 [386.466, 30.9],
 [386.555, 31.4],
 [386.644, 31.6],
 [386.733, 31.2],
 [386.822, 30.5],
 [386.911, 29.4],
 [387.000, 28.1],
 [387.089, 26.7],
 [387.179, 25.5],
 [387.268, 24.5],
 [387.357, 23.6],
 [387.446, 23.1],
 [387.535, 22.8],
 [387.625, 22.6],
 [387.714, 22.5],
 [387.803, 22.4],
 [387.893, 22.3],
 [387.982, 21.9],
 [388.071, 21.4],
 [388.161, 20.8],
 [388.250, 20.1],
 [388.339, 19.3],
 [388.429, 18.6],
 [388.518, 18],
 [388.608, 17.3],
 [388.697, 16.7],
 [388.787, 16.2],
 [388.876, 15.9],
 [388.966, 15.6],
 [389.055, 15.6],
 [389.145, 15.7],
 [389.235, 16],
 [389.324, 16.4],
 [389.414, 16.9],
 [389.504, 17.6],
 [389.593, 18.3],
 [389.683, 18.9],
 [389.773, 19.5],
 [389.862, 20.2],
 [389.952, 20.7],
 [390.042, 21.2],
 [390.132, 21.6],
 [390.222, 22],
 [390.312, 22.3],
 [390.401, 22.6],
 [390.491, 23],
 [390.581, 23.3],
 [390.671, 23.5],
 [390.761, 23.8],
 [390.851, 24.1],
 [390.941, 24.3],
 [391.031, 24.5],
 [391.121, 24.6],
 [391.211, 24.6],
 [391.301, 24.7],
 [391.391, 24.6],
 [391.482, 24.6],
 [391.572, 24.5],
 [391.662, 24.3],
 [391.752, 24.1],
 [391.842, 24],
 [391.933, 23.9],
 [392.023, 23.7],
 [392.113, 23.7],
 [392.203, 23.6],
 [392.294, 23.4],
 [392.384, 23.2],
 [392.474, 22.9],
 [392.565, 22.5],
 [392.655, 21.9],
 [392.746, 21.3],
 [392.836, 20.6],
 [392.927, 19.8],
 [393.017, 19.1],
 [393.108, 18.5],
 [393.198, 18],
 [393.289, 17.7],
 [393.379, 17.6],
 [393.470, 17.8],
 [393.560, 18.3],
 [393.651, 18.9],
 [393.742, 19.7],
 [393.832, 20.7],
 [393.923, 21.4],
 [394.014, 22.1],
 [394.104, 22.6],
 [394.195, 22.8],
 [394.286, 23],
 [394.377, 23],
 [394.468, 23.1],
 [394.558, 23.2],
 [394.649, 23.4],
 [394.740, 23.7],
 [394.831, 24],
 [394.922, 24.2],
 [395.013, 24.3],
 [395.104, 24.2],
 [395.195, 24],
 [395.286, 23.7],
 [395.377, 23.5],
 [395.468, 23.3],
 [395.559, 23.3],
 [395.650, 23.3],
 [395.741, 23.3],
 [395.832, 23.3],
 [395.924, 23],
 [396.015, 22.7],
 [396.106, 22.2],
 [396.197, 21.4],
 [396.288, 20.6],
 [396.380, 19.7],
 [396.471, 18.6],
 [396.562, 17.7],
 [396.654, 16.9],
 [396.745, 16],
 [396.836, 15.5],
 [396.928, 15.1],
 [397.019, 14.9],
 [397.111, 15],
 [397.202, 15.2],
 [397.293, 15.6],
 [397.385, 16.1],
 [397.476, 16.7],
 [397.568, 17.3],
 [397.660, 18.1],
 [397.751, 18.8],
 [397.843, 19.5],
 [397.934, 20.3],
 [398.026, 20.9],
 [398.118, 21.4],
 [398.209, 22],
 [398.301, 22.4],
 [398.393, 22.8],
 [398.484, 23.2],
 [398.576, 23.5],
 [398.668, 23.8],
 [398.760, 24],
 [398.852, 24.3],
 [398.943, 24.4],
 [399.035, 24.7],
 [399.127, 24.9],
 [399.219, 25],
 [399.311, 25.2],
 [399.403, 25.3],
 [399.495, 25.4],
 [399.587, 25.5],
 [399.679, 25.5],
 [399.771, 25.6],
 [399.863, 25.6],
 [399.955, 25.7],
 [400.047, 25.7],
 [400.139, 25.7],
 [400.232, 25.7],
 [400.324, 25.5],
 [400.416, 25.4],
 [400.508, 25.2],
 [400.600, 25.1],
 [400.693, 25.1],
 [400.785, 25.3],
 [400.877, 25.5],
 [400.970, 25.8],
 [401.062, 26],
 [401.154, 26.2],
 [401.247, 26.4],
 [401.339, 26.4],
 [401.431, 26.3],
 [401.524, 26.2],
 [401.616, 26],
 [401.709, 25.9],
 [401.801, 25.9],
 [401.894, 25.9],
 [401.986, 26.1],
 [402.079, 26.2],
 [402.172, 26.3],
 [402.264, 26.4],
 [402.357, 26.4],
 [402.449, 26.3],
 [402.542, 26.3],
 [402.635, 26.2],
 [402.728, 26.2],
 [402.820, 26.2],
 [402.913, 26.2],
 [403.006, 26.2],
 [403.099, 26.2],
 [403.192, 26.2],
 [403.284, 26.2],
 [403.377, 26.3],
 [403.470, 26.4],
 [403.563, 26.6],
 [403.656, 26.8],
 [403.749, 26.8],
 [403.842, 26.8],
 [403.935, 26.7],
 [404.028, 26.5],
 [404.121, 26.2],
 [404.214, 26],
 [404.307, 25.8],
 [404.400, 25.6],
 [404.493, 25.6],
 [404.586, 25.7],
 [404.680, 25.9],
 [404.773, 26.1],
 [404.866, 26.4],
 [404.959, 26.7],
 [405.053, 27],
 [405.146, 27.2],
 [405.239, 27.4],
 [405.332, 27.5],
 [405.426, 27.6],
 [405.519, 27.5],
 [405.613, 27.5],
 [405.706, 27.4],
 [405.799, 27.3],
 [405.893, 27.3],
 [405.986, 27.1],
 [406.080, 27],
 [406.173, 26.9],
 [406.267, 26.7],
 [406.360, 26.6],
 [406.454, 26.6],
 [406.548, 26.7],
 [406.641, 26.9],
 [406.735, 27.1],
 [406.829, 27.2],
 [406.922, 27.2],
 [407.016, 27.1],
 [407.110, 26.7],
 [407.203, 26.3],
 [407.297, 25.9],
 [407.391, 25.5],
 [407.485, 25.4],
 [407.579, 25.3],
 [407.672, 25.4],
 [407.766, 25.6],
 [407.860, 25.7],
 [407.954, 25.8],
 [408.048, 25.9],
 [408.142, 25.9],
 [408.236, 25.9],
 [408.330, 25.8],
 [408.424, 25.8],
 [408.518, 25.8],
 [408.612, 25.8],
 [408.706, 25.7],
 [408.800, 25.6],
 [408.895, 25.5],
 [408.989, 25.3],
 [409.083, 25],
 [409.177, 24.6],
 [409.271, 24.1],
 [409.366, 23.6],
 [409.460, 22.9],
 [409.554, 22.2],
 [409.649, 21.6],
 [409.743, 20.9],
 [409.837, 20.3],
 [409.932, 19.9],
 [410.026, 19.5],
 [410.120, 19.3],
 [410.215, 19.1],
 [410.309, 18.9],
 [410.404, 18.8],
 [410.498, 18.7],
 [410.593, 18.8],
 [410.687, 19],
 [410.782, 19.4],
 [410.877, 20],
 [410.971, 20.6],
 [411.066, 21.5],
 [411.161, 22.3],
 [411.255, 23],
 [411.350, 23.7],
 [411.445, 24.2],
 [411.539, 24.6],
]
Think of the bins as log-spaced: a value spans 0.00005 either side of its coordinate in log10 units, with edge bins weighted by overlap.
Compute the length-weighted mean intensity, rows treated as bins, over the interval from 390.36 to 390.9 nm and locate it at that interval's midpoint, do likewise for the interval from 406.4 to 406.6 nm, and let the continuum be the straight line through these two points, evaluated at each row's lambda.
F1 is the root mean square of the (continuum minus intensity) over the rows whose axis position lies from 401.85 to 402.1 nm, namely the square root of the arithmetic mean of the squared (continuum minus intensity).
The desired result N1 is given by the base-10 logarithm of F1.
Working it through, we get -0.4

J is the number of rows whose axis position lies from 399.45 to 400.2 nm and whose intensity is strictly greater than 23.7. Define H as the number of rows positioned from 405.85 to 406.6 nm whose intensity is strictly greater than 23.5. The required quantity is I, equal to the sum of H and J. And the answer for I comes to 16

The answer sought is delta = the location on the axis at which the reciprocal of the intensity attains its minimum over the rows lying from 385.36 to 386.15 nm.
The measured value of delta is 386.110 nm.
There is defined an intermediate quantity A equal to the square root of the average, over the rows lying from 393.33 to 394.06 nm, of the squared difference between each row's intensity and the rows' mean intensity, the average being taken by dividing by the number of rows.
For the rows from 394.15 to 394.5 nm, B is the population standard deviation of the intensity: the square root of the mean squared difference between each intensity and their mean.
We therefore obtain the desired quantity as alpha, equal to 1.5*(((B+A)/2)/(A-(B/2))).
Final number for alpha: 1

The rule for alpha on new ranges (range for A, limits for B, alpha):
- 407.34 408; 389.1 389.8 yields -2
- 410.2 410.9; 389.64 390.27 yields -9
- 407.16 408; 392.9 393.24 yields -17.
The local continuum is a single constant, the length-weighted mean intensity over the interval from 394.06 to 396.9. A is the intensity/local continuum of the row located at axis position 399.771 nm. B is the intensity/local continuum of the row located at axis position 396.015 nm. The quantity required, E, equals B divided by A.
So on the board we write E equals 0.89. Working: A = 1.16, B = 1.03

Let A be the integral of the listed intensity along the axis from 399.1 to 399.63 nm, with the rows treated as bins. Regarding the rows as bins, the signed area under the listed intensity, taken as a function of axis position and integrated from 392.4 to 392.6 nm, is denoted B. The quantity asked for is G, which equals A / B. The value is 2.9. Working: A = 13.4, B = 4.6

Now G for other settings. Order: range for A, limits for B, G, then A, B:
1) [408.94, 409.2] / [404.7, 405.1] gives 0.6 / 6.5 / 10.6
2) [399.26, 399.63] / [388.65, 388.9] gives 2.3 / 9.4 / 4.1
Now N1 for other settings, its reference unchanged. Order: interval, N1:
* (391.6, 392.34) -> -0.4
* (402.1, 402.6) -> -0.3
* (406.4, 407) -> -0.5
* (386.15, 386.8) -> 0.9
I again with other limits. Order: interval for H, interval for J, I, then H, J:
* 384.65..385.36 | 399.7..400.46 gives 9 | 1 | 8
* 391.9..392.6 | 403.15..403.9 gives 12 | 4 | 8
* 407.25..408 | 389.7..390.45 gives 8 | 8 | 0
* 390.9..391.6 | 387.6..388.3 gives 8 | 8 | 0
